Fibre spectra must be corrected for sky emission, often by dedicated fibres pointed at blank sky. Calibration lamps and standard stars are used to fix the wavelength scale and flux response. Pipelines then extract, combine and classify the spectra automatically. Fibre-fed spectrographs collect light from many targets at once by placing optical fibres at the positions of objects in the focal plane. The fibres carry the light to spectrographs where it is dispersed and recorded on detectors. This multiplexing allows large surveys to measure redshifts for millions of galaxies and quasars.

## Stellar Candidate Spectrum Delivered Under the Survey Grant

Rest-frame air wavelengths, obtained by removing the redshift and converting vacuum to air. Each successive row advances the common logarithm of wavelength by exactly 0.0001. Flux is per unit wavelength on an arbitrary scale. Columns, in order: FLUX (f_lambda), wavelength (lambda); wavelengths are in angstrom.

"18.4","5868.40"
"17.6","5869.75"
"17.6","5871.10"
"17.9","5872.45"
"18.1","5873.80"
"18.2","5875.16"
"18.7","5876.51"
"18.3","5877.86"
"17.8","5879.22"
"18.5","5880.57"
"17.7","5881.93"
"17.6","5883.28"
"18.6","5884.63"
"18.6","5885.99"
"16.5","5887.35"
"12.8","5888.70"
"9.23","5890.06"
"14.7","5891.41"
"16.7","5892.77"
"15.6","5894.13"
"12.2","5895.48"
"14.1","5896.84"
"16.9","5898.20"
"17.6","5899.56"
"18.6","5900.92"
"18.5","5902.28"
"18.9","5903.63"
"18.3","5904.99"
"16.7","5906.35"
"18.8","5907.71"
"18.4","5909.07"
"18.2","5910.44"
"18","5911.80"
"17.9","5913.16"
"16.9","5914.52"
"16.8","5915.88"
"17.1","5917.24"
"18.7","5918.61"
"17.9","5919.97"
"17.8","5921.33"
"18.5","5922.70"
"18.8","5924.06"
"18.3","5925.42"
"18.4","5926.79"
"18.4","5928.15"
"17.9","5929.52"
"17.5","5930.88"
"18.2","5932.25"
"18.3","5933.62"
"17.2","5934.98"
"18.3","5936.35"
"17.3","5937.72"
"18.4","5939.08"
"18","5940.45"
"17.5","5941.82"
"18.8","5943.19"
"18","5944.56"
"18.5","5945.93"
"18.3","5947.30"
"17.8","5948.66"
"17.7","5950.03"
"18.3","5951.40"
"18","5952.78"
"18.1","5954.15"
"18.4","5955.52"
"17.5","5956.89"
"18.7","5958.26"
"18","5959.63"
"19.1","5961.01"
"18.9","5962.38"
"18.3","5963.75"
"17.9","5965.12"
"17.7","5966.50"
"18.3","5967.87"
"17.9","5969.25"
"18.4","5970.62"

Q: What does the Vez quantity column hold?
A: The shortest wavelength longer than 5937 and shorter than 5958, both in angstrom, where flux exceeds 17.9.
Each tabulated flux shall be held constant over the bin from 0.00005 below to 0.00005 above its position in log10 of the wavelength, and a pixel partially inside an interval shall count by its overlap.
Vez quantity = 5939.08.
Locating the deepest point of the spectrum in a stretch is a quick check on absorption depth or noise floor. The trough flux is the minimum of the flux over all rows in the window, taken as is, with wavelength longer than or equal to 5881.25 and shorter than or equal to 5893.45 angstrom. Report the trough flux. 9.23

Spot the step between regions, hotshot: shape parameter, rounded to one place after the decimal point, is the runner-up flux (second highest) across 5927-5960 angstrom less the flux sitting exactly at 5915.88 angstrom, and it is 1.9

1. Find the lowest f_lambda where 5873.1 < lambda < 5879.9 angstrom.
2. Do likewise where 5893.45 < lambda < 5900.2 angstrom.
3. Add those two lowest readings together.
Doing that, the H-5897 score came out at 30.0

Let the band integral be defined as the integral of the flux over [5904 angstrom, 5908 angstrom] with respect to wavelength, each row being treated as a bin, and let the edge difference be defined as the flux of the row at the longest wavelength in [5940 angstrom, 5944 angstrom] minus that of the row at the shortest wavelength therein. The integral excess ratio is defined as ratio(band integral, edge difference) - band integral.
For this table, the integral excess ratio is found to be 18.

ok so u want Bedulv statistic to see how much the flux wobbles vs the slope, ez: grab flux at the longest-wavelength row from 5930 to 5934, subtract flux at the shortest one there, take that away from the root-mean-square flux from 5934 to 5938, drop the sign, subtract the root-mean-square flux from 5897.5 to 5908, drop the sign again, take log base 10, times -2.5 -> -0.2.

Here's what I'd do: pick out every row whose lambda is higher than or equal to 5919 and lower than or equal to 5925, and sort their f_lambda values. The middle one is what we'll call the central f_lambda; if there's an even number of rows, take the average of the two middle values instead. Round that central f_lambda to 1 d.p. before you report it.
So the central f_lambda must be 18.2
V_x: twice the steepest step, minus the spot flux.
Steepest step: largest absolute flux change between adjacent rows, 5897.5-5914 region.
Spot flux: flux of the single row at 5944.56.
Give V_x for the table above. -13.8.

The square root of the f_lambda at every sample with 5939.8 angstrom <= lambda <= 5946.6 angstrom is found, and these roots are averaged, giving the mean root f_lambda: 4.26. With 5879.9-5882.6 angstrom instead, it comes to 4.25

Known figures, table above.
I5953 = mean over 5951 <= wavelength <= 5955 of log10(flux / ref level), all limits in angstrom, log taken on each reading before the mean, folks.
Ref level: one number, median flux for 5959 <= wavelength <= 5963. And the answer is -0.0180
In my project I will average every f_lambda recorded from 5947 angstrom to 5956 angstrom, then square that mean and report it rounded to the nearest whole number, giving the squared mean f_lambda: 327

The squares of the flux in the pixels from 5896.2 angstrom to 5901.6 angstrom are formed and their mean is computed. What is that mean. 285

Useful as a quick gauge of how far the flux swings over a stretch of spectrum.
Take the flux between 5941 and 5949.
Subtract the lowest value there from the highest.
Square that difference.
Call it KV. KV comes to 1.7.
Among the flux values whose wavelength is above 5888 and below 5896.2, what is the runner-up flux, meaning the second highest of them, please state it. 15.6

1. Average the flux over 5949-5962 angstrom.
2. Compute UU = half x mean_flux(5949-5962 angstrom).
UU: 9.10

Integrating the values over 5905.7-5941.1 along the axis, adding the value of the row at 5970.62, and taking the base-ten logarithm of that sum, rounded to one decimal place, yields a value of 2.8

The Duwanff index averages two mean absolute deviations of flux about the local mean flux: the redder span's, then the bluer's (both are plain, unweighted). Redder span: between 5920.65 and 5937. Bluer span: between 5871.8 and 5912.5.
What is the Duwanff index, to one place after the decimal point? 1.0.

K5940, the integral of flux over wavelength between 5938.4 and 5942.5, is 74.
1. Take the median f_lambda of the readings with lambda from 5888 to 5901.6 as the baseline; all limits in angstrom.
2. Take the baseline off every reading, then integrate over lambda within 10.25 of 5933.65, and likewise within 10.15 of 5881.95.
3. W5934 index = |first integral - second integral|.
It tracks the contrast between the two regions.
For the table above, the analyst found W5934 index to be 25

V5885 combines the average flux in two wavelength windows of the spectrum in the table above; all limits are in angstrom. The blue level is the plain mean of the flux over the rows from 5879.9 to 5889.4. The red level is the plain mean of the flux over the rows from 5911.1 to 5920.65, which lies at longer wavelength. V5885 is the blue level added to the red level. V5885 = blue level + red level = 34.8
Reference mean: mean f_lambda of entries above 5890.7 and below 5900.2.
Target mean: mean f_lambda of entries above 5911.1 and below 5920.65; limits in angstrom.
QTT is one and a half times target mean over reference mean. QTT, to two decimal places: 1.72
